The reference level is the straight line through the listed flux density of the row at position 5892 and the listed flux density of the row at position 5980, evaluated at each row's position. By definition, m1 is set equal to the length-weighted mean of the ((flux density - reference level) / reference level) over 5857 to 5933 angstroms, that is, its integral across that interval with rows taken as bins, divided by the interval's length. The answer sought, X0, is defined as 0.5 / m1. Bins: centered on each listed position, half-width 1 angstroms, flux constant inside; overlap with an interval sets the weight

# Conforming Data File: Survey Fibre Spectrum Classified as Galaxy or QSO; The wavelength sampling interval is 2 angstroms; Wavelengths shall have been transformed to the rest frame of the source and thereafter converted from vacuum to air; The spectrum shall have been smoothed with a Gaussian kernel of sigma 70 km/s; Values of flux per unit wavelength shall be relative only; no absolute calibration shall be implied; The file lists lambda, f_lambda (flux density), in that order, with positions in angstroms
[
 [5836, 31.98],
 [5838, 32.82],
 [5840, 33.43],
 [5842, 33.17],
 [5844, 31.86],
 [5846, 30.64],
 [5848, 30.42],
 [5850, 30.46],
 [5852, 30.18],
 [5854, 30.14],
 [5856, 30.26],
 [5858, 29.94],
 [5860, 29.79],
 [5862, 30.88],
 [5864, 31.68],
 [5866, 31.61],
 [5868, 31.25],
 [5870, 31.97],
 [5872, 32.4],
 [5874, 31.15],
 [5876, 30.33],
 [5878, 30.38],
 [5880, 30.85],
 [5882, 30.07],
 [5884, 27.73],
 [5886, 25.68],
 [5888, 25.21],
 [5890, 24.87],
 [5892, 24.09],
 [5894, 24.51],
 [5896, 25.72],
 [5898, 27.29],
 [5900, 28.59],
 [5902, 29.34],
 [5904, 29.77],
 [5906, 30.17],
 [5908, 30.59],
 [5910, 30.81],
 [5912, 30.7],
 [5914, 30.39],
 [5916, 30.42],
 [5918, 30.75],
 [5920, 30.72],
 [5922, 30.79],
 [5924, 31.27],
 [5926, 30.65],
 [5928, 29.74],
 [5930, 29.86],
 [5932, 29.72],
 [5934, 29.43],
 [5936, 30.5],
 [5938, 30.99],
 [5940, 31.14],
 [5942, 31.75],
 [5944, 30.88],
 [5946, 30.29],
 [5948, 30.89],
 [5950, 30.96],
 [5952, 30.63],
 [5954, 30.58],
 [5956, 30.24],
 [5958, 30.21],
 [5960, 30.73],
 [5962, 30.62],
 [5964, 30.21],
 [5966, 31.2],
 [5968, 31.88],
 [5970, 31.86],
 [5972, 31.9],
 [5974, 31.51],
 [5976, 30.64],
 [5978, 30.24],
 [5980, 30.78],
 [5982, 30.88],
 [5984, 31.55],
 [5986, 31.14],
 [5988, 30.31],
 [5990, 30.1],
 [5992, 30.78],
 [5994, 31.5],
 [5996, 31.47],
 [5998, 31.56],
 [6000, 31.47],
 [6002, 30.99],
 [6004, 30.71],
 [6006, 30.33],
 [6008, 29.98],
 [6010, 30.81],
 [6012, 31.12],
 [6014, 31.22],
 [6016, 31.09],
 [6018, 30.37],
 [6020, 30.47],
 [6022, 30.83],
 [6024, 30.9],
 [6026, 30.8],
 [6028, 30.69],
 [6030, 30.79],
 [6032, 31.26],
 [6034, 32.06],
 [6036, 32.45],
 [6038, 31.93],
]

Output 2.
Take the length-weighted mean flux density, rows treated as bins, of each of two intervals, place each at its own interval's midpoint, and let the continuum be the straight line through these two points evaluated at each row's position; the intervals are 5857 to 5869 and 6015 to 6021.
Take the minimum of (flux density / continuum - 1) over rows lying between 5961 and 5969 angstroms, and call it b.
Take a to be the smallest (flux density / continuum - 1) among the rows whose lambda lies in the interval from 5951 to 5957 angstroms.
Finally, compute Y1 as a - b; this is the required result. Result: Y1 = 0.001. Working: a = -0.0159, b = -0.017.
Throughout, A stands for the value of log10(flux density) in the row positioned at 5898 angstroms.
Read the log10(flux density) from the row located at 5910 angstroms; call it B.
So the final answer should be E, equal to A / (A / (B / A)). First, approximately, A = 1.44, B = 1.49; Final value 1.04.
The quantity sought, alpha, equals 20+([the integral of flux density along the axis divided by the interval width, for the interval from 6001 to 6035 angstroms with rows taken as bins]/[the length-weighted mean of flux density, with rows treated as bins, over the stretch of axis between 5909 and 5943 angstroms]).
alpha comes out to 21.0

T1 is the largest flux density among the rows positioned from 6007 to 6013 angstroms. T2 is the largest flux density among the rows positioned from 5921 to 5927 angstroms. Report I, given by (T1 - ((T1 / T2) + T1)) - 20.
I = -21.00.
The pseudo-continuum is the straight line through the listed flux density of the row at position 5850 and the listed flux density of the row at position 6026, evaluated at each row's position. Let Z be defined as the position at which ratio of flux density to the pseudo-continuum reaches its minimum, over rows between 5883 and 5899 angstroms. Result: 5892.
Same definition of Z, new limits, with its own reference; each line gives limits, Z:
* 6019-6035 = 6020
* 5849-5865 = 5860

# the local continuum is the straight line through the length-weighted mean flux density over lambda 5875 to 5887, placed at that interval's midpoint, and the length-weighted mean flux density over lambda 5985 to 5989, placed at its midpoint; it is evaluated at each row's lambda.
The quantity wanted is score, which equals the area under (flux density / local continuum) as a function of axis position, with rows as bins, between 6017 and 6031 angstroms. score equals 13.7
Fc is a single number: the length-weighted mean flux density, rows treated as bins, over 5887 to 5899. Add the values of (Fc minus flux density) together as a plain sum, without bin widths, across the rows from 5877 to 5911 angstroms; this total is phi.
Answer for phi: -46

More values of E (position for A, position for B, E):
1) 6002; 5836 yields 1.01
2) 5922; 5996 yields 1.01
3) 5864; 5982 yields 0.99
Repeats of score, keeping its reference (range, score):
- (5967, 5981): 14.3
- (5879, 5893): 12.9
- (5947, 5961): 14.2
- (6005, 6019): 13.8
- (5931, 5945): 14.3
